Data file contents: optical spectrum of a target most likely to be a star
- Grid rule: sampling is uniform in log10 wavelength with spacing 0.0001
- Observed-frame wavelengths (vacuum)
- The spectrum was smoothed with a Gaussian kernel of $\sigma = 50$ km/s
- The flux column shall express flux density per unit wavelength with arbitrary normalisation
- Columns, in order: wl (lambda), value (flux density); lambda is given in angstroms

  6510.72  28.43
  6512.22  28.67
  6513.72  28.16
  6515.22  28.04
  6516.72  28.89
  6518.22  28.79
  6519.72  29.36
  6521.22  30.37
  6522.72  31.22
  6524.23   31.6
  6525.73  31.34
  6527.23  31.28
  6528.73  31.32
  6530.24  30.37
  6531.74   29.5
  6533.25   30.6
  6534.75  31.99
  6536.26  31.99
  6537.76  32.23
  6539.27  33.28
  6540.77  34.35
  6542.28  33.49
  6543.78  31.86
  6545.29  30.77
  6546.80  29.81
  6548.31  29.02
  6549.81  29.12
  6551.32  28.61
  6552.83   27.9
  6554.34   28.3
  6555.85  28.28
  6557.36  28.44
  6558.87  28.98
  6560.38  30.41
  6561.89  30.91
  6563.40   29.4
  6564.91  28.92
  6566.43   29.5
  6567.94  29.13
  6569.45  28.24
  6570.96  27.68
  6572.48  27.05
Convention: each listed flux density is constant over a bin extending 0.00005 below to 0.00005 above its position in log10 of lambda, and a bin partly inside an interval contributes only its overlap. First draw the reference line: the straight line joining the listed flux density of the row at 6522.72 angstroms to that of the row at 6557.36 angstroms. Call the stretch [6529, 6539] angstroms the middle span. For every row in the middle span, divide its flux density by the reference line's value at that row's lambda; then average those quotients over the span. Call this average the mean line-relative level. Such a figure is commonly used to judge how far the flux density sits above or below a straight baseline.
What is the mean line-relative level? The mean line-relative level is 1.03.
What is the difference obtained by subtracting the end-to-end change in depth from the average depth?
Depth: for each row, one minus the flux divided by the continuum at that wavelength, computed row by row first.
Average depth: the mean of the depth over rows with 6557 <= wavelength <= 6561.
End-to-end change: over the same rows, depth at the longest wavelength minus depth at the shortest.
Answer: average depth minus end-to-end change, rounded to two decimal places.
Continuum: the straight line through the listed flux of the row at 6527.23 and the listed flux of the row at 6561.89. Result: 0.12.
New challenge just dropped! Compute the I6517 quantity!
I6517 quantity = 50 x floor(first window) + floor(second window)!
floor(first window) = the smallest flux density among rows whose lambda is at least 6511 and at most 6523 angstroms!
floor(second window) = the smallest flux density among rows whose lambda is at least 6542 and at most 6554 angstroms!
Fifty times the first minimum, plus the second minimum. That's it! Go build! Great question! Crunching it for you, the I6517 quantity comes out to 1430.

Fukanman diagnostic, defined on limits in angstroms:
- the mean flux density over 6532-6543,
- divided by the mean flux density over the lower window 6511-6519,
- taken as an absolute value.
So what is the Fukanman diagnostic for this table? 1.14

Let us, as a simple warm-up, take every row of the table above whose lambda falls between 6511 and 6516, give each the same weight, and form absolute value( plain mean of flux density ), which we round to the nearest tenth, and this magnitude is 28.3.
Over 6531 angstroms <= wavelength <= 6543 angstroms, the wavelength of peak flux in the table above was 6540.77 angstroms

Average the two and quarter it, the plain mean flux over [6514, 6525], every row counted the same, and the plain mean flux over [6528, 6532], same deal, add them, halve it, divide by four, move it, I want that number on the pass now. 7.52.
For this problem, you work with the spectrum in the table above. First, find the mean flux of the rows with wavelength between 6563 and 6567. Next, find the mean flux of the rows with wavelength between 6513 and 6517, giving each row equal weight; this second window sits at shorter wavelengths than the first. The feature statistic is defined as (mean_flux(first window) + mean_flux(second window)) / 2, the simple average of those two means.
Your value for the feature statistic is 28.8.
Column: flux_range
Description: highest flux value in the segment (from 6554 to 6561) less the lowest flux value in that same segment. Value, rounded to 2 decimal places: 2.13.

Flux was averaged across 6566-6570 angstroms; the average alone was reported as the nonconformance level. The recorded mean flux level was 29.0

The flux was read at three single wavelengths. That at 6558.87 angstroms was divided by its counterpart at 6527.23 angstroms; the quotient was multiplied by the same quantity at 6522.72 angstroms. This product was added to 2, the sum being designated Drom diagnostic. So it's 30.9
